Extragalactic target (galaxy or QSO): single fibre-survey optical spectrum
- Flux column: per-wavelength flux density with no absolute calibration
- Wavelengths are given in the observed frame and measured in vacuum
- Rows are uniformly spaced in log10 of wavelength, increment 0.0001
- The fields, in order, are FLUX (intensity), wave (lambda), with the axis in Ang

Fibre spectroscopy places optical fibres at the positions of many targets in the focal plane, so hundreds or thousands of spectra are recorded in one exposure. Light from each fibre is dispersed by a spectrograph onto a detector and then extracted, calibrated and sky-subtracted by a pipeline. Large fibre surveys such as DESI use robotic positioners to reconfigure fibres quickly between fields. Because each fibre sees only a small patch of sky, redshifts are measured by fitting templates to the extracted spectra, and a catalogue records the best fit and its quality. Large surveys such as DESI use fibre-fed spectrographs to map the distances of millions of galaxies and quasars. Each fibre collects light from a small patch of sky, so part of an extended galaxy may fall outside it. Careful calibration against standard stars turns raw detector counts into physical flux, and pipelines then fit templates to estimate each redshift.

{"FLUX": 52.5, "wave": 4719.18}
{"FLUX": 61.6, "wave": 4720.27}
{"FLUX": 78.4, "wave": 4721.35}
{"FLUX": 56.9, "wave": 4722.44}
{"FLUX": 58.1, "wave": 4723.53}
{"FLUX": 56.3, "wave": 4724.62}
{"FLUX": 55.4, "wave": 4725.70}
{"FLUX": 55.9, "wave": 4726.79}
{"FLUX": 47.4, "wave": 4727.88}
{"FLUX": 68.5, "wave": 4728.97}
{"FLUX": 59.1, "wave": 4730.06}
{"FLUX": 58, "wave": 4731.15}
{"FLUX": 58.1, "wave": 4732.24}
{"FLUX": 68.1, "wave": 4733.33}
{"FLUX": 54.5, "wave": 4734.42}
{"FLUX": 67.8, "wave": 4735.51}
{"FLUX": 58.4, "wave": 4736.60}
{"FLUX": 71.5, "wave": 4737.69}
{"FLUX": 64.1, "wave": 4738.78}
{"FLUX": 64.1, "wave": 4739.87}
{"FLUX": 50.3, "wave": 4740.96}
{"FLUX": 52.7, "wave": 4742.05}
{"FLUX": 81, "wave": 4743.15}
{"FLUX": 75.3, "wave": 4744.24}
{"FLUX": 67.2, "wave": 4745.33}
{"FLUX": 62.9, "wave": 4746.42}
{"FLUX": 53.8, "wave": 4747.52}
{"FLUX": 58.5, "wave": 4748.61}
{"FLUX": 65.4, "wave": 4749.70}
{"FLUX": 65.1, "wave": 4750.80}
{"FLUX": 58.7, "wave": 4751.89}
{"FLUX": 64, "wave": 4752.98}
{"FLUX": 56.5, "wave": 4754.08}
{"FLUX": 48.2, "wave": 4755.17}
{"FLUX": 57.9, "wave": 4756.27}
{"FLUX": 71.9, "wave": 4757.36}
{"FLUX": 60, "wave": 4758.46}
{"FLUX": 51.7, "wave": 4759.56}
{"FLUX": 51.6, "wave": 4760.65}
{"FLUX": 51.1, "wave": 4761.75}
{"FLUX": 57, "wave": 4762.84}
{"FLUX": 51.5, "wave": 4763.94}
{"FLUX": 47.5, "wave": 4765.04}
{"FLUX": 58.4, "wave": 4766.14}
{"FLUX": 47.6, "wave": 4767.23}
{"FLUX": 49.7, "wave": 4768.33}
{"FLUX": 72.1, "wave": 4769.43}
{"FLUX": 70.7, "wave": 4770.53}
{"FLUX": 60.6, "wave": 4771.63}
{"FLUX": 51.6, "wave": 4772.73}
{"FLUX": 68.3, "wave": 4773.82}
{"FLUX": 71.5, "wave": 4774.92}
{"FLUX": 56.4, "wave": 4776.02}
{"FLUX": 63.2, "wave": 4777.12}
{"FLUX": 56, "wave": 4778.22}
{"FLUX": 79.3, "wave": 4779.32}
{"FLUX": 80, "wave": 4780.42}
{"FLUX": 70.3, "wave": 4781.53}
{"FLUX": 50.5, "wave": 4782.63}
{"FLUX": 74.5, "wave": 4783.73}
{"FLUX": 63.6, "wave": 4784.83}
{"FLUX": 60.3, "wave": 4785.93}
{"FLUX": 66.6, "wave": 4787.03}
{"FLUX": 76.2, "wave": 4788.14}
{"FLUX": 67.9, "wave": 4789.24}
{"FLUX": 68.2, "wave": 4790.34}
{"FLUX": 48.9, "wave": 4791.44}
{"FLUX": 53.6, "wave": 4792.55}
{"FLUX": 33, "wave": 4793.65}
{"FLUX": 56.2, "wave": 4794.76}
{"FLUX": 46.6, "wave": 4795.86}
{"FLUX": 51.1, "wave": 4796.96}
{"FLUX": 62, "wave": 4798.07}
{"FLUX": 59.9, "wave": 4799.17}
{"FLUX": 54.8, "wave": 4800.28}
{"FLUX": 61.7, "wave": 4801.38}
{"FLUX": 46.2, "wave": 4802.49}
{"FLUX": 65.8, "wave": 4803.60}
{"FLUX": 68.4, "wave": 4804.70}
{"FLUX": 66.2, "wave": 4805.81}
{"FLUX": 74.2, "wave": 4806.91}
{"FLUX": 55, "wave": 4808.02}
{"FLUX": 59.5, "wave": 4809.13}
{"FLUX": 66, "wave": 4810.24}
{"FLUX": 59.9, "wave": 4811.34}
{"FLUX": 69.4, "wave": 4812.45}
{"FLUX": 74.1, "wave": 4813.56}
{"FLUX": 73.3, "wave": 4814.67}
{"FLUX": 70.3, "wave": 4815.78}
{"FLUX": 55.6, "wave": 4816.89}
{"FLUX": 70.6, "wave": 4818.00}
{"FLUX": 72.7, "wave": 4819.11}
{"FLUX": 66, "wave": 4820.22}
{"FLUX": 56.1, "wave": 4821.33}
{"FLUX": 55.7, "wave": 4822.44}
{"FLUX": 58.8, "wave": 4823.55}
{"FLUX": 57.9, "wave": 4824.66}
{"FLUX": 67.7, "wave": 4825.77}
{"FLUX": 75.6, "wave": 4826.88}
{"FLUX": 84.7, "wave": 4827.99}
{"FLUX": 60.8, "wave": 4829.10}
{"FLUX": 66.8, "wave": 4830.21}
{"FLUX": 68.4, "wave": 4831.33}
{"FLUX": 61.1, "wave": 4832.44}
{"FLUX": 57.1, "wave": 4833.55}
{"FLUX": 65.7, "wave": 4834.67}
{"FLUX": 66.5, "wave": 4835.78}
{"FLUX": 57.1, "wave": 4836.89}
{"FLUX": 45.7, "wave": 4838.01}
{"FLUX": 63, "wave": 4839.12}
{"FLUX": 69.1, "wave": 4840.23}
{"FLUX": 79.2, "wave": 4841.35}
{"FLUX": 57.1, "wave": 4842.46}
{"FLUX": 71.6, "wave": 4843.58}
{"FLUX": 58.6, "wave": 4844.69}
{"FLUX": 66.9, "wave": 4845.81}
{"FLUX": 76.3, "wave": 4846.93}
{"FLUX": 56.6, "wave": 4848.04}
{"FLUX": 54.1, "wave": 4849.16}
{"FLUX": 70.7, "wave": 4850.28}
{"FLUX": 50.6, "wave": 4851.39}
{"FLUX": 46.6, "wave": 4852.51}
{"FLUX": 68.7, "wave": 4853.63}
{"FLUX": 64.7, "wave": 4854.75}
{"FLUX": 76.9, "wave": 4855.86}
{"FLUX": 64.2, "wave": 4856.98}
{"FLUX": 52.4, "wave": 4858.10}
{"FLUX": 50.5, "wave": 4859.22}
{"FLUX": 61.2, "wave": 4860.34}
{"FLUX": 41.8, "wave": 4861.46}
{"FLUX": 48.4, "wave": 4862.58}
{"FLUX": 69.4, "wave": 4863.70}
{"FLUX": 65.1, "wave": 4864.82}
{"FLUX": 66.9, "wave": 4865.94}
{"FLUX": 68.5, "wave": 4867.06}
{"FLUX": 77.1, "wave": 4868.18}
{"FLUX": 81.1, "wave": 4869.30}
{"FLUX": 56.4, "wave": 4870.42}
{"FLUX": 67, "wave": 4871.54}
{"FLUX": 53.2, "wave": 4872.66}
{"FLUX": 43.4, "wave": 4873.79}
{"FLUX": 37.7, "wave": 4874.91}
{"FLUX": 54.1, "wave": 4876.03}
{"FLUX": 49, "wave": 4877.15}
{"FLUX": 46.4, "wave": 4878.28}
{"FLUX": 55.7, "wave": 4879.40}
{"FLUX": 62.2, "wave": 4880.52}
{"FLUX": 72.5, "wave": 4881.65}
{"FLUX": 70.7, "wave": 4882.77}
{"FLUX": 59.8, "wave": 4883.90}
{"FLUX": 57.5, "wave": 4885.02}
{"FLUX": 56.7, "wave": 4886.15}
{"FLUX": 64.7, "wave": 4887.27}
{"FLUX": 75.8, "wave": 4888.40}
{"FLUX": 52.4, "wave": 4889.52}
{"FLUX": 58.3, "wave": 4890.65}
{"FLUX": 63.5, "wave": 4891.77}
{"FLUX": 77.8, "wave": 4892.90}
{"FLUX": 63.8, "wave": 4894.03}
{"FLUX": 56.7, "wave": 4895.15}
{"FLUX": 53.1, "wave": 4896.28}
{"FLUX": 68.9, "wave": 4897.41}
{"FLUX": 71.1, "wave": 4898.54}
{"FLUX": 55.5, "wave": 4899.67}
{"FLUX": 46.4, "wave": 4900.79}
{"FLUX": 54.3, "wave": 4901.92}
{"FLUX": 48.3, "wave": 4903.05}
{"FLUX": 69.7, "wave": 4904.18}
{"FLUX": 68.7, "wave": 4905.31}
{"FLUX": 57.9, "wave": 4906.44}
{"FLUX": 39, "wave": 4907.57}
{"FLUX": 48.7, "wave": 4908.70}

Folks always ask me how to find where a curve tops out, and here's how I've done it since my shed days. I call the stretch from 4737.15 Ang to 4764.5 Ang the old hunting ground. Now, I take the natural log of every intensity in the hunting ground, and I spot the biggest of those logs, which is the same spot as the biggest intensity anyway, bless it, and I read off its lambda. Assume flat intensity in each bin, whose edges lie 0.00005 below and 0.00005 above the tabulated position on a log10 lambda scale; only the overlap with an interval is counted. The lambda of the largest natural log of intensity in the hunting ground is 4743.15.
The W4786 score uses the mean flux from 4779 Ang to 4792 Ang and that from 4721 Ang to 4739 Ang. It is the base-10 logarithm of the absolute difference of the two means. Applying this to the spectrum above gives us 0.8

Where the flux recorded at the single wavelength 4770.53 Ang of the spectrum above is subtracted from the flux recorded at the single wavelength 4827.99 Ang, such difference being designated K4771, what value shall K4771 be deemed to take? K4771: 14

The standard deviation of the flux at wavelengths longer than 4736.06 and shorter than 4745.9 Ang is 10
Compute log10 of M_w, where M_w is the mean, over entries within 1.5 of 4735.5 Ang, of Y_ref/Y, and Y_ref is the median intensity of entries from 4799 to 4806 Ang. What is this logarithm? 0.01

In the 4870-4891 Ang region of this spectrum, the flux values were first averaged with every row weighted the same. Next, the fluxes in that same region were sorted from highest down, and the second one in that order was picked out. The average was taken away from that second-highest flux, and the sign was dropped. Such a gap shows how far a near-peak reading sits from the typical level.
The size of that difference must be 14.9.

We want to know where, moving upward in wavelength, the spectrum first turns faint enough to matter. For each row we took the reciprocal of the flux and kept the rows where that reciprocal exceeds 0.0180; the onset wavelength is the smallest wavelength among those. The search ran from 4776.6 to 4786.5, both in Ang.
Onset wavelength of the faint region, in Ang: 4782.63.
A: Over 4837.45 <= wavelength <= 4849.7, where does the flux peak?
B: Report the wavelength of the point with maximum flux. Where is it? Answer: 4841.35 Ang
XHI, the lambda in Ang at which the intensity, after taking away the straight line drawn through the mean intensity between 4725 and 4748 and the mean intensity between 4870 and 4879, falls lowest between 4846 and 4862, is 4861.46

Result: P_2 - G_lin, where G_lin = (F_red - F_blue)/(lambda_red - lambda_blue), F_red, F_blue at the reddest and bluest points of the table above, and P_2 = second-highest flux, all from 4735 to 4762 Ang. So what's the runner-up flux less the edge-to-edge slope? 75.9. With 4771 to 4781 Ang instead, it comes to 77.1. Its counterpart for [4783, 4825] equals 74.9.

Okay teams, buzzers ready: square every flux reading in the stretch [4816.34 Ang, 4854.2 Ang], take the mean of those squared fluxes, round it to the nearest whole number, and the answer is 4114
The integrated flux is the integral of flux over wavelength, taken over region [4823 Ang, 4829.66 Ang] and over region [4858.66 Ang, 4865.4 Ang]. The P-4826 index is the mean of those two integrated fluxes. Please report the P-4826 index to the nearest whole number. 414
